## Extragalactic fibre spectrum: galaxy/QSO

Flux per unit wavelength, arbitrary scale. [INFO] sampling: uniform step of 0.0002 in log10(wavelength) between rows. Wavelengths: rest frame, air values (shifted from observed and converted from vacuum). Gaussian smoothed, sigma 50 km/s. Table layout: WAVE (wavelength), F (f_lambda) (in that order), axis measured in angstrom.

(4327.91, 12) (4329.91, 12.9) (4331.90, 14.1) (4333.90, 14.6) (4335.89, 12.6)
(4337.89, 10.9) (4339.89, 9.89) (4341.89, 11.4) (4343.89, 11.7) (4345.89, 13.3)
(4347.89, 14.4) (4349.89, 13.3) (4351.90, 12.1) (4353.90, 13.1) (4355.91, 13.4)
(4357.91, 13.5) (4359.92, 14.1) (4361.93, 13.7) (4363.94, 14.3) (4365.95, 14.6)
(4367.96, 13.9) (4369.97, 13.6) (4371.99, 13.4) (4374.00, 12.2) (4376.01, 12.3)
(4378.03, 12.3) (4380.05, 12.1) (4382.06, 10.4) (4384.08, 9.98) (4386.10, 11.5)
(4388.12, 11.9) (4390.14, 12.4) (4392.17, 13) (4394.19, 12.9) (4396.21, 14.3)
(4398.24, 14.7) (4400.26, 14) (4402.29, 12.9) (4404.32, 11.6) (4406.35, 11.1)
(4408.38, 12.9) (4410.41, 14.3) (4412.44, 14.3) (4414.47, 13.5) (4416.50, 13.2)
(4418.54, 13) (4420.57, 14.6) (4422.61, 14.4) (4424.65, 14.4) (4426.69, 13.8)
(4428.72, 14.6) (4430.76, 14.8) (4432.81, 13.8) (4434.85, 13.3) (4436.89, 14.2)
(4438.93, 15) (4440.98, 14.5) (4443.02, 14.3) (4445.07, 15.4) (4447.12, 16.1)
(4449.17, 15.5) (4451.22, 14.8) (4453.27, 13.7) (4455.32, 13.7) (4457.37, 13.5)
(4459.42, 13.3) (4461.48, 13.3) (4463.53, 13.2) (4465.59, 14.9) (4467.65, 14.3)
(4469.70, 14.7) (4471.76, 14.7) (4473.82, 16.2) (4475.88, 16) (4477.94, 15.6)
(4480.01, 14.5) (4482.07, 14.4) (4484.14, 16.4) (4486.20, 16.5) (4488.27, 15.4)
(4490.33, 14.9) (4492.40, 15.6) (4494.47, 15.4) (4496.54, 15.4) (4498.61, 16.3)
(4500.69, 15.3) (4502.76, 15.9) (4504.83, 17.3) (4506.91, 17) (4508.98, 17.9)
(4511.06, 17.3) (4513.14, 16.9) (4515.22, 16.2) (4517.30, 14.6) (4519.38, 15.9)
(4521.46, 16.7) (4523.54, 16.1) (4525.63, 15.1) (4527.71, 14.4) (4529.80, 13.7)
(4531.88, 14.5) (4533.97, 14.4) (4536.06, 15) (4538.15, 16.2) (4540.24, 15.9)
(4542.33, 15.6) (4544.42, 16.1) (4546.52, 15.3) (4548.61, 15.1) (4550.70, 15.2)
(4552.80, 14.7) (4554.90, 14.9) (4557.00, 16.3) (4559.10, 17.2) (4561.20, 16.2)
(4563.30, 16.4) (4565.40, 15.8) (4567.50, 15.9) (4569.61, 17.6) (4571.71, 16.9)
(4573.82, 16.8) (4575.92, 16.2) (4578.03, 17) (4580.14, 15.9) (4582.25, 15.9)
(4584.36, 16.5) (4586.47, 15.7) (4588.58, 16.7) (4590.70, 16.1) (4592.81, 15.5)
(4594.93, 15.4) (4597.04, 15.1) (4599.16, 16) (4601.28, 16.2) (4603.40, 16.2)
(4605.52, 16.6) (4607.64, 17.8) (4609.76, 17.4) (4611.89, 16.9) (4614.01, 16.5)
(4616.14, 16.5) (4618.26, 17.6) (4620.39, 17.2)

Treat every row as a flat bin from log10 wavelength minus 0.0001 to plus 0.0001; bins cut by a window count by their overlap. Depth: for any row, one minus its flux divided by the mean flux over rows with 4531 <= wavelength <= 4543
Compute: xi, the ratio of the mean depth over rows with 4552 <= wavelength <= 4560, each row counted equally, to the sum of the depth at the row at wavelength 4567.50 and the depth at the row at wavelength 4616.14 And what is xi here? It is 0.3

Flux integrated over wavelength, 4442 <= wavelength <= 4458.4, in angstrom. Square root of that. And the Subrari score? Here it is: 15.5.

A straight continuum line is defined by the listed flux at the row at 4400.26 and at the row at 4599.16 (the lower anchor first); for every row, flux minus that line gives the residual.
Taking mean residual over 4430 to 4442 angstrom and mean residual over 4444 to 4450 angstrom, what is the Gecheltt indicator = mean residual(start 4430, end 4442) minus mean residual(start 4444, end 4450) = -1.3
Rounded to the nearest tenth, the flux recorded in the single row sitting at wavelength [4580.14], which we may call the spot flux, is 15.9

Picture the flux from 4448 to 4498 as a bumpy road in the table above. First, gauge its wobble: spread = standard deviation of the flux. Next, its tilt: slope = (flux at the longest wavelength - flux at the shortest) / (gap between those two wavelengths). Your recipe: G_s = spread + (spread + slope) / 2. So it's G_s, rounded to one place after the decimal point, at 1.5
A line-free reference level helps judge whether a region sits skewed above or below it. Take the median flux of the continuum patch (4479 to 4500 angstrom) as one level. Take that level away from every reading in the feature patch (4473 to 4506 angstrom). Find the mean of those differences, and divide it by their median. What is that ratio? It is 1.5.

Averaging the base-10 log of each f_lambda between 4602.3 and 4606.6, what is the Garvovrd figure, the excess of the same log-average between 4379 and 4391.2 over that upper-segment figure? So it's -0.16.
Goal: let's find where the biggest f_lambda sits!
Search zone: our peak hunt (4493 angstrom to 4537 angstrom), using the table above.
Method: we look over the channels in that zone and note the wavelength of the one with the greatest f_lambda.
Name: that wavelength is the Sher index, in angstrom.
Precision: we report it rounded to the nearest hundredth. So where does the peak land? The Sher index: 4508.98 angstrom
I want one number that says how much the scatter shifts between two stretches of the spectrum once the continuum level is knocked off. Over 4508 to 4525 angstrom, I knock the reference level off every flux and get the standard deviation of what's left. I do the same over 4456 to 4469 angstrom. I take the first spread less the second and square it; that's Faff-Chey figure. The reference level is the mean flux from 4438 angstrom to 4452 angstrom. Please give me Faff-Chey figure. 0.09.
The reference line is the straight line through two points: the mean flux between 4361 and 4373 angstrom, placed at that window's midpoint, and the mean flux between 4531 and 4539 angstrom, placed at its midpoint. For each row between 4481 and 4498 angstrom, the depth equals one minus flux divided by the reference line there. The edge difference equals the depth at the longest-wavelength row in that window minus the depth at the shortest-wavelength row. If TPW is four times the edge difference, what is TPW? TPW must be -0.2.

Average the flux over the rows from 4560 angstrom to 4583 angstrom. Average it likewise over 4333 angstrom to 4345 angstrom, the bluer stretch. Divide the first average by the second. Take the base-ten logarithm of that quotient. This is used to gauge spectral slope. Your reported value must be 0.14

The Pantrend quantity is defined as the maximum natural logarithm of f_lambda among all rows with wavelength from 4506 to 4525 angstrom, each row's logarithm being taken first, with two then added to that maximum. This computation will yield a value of 4.88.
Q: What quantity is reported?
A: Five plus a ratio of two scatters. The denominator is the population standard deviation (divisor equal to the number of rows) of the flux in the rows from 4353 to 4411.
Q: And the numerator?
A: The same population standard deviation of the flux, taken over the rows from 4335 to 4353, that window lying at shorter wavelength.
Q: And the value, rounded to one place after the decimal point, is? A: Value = 6.1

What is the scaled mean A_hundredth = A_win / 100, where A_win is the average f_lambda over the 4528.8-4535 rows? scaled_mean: 0.142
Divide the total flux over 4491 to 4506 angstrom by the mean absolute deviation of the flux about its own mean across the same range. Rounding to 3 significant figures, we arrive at 211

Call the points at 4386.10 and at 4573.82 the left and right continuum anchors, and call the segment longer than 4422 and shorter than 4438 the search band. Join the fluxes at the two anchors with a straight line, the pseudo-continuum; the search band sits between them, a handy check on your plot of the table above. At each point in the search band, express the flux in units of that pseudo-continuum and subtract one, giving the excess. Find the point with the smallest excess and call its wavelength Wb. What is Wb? 4434.85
